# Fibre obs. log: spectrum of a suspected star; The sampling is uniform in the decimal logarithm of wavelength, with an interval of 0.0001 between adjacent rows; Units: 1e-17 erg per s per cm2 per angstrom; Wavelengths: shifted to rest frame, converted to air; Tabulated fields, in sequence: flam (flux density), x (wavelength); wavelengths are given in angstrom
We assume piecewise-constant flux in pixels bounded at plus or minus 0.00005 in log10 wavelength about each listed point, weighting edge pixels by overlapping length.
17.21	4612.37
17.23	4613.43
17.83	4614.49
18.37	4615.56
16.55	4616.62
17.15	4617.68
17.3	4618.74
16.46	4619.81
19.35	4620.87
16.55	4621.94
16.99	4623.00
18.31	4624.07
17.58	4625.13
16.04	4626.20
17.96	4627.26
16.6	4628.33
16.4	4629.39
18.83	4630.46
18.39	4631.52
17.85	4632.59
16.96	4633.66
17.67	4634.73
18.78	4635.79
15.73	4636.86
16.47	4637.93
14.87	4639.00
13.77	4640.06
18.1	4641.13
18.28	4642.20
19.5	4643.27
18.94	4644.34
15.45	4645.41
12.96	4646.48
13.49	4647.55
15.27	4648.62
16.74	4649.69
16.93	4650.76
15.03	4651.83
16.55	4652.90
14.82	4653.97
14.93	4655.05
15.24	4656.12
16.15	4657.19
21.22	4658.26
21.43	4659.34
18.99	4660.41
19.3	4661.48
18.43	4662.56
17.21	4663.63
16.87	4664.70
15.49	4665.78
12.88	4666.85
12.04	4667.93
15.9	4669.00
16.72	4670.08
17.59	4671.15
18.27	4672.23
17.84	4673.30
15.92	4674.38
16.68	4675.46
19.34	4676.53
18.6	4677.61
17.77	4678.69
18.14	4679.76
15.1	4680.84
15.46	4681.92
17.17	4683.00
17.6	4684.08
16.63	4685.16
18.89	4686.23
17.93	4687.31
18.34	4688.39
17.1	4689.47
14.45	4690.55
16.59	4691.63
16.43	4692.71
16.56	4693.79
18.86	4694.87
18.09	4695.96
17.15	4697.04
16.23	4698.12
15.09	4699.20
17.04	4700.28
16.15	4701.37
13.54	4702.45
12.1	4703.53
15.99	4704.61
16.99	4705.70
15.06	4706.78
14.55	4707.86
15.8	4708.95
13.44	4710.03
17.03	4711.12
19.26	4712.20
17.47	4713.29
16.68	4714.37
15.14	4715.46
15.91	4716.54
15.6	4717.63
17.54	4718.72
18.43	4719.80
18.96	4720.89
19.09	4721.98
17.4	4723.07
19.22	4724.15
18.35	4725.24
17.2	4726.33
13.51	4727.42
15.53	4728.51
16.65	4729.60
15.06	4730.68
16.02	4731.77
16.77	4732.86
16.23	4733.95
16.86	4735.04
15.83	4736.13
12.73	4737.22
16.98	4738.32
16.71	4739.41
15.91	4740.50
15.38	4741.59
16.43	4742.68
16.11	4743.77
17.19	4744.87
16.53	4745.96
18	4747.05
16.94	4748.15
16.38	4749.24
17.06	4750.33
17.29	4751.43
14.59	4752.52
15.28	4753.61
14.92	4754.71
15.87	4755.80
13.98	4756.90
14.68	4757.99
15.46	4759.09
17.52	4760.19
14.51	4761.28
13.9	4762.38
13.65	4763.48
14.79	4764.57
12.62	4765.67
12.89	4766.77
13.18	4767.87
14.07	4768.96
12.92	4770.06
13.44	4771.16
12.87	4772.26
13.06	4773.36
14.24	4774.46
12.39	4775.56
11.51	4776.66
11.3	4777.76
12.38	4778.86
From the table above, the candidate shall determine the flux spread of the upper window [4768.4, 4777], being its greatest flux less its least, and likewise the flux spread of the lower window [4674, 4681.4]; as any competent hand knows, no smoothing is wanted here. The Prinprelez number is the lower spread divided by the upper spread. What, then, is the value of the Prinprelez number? 1.6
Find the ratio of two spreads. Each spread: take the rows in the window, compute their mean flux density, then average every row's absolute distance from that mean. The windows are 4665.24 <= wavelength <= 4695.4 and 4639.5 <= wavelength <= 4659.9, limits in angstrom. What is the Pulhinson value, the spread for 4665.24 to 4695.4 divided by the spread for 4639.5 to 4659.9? 0.67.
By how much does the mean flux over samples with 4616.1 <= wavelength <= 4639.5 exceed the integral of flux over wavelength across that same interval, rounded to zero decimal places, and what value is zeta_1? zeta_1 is -386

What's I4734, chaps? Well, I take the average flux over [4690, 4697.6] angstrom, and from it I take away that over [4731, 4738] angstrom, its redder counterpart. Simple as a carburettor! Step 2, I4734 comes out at 1.1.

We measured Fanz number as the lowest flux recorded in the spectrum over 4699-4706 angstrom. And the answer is 12.1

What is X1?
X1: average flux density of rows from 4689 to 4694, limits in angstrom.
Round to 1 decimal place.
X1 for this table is 16.2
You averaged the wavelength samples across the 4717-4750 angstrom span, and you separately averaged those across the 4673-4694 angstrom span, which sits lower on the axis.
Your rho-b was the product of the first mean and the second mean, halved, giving 143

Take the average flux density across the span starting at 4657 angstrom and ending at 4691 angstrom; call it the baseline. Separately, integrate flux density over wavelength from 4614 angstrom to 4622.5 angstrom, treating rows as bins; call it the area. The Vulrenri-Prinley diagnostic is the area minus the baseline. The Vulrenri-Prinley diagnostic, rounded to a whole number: 131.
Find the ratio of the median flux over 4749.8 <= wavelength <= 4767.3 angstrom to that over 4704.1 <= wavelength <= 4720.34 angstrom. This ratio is 0.92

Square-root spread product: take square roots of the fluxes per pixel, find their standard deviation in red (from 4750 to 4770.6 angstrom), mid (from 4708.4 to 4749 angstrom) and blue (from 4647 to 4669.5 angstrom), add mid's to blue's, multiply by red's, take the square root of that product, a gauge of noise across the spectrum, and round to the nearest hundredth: 0.30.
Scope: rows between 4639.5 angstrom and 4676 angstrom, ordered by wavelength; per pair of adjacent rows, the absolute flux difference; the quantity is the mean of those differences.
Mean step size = 1.43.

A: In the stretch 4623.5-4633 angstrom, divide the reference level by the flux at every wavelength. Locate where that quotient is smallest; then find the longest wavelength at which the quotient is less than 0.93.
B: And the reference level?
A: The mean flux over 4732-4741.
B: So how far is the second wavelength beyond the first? 2.1 angstrom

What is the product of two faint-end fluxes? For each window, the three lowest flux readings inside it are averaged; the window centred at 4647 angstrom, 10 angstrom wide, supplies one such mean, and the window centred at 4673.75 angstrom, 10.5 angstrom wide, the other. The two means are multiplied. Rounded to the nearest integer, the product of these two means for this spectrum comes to 224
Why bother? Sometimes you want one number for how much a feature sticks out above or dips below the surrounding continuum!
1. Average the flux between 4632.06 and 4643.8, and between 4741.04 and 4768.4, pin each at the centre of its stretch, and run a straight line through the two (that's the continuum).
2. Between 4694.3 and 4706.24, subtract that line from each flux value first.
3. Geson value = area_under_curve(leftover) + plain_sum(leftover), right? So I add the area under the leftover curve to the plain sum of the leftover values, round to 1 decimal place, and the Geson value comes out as -1.8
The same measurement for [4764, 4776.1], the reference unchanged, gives -43.1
